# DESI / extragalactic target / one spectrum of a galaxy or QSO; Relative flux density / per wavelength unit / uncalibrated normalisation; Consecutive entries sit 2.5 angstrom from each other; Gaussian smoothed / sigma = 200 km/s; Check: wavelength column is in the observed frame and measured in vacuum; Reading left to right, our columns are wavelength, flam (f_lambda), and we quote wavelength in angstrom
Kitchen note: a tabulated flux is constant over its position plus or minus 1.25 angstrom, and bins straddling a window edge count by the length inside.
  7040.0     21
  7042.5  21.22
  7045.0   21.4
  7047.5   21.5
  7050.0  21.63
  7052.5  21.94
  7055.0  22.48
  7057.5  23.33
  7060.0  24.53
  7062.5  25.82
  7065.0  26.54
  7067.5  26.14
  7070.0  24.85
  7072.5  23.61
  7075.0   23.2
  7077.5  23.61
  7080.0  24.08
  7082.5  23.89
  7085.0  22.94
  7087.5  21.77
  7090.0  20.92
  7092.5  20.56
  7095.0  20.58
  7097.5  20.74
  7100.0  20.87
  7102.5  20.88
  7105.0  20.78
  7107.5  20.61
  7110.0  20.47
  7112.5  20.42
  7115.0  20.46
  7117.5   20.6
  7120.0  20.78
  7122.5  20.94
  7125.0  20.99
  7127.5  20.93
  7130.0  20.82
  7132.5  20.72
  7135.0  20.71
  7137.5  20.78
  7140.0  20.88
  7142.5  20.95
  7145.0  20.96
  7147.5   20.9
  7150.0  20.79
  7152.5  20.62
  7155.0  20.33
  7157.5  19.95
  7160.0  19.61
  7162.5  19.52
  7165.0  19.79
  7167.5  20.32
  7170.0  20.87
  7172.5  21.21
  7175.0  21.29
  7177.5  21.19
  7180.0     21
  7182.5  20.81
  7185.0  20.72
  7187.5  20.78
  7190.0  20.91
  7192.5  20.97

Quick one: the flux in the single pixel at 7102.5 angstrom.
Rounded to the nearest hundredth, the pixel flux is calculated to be 20.88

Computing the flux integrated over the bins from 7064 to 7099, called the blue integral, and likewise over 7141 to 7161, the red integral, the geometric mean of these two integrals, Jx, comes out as 576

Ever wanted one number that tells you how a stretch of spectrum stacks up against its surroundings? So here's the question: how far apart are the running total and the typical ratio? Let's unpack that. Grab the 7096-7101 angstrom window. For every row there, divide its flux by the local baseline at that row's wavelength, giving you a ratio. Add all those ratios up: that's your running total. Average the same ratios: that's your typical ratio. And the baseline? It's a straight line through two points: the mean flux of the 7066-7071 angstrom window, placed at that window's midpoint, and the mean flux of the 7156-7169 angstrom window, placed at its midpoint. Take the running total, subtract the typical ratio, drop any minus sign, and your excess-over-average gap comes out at 0.878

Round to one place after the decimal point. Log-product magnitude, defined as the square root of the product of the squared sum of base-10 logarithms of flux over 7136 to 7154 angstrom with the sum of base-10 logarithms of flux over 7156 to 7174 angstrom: 27.9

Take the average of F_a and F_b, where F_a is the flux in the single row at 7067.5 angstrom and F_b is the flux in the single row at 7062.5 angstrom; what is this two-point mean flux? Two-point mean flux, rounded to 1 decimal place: 26.0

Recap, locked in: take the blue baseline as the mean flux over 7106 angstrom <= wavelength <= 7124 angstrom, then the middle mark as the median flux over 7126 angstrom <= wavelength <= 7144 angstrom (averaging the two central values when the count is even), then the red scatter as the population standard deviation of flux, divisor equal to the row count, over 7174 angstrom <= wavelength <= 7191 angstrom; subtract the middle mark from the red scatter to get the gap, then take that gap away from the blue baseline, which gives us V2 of 41.2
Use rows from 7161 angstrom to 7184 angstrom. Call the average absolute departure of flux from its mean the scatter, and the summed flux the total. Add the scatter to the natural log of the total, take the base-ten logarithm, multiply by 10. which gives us 7.60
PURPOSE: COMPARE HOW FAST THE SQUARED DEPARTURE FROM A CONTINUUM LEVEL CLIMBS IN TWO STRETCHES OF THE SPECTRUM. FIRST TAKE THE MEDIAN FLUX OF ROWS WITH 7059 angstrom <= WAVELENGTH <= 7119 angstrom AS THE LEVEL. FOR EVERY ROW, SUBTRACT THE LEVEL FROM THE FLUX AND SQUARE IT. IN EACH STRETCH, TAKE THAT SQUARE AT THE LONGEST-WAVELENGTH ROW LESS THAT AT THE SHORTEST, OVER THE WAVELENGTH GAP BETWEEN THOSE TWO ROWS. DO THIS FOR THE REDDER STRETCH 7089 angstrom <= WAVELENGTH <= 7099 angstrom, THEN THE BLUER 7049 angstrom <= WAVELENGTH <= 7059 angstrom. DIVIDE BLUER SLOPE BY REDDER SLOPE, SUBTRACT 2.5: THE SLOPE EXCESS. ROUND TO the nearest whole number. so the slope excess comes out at 18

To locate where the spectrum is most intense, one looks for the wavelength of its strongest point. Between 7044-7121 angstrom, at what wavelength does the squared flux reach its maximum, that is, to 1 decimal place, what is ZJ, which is 7065.0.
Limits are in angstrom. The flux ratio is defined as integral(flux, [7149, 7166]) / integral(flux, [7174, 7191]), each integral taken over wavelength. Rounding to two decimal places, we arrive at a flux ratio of 0.96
